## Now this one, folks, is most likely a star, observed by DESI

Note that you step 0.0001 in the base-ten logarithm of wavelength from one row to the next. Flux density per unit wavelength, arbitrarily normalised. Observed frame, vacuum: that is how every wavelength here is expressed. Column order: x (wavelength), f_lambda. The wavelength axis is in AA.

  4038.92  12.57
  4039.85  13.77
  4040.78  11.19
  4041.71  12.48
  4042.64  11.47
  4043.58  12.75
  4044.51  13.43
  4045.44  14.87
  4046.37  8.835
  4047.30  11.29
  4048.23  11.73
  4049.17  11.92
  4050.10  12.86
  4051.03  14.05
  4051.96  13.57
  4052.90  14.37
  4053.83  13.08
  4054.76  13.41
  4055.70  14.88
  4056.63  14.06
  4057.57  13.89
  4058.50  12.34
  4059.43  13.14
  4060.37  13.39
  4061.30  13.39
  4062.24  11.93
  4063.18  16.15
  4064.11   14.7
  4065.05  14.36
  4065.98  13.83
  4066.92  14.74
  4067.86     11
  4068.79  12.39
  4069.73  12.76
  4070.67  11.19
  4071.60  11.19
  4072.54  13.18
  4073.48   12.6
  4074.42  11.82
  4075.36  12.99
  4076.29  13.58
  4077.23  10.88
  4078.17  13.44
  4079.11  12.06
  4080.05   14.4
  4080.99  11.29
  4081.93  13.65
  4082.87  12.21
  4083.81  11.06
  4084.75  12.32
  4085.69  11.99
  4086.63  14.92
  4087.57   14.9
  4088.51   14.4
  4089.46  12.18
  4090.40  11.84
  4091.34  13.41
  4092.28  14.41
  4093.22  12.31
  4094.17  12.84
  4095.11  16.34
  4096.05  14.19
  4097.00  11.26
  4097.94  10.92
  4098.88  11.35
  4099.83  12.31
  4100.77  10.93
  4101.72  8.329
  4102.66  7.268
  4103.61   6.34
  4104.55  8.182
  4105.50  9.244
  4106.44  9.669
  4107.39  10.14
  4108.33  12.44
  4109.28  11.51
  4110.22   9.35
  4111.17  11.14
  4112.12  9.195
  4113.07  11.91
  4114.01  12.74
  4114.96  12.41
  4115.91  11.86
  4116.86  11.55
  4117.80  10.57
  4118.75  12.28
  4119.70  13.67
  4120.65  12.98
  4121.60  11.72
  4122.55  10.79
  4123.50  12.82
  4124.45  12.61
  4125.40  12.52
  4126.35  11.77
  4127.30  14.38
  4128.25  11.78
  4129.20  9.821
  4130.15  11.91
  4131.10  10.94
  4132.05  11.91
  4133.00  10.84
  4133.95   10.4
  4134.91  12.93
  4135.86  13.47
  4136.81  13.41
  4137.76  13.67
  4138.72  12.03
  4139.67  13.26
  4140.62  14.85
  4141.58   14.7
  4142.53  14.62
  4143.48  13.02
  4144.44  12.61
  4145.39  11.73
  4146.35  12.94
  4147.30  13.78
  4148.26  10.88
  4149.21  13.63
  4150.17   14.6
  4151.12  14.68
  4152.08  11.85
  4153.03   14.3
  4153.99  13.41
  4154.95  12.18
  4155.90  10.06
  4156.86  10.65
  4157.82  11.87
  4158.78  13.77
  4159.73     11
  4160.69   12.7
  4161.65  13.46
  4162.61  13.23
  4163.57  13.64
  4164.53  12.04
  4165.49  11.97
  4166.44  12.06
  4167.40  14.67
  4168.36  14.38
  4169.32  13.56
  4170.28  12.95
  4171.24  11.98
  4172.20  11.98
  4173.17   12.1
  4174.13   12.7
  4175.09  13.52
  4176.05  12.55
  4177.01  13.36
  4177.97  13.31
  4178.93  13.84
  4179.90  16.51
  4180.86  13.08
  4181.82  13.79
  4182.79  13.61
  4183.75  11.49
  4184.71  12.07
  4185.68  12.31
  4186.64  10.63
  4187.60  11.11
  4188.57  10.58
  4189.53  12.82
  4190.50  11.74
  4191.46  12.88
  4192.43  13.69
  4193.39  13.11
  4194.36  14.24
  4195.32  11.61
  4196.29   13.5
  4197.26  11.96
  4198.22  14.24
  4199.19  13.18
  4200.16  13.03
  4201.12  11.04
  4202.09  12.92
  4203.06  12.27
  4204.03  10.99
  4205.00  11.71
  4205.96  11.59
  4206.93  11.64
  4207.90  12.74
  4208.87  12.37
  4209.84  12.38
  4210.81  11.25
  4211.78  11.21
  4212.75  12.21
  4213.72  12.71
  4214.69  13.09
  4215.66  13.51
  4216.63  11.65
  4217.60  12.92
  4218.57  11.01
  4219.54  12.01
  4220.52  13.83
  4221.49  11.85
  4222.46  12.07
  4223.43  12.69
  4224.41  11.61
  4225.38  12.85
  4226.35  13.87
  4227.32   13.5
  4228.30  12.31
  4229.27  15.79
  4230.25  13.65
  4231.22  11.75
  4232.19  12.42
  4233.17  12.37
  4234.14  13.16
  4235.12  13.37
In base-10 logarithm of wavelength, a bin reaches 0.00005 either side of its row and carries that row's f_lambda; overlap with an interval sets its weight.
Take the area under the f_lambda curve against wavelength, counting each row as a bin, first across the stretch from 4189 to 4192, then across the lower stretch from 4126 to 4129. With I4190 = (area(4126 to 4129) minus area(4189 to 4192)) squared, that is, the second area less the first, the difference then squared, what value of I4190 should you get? 0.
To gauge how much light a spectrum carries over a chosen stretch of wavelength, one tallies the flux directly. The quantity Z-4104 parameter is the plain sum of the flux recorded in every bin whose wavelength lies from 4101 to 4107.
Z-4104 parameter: 49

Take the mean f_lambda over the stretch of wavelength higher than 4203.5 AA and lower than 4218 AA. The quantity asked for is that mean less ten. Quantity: 2.1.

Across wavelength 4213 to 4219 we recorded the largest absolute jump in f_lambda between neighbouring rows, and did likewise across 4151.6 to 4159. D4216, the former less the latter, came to -0.5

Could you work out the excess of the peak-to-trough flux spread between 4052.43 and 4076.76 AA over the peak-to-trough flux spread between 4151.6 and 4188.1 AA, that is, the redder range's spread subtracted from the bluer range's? -1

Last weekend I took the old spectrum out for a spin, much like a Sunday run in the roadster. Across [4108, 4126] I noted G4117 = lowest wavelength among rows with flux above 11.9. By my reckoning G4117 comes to 4108.33 AA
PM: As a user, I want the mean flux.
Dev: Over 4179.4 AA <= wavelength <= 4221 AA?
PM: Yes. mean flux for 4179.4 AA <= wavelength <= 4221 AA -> 12.5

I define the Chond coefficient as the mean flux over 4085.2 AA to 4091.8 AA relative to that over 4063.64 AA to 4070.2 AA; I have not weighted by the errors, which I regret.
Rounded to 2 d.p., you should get 1.00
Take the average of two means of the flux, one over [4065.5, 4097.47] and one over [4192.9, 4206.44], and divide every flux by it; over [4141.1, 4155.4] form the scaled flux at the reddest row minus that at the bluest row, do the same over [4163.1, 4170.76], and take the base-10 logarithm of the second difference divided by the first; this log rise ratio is -0.56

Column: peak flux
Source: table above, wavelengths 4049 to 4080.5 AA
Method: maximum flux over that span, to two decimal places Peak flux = 16.15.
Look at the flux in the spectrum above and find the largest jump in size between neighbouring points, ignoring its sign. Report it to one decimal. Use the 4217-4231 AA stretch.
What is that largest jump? 3.5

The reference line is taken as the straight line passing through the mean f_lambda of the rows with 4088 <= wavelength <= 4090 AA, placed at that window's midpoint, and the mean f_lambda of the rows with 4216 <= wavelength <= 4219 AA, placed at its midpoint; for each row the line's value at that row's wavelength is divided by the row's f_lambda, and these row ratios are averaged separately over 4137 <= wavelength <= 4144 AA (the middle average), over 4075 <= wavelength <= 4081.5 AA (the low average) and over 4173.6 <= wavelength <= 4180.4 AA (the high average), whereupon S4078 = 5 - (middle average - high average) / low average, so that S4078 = 4.98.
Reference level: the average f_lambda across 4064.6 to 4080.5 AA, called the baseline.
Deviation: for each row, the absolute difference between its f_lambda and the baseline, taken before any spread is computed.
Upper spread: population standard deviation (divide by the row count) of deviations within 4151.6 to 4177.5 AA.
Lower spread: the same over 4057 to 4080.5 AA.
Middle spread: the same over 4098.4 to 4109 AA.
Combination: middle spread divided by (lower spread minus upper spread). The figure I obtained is 13.6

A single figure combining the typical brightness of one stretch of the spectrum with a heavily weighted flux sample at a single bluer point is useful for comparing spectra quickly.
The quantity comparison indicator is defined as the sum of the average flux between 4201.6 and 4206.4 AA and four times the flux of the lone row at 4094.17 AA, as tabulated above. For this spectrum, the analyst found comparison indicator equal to 63.3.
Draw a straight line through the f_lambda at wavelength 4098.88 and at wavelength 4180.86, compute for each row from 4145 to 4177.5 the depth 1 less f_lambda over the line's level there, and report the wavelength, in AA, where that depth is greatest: 4155.90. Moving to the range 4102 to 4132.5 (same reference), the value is 4103.61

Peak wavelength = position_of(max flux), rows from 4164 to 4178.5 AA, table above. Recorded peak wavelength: 4167.40 AA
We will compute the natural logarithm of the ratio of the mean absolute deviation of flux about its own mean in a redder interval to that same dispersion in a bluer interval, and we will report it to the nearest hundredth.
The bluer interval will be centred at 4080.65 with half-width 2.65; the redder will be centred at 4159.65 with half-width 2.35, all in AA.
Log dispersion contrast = -0.09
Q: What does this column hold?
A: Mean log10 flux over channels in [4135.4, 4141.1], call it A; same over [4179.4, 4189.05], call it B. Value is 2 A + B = 3.349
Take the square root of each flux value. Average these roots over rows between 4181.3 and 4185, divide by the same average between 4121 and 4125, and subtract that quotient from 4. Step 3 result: 2.97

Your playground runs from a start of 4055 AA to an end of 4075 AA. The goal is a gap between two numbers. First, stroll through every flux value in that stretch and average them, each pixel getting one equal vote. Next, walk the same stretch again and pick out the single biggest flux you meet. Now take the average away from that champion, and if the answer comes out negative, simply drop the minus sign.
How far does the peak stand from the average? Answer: 3.0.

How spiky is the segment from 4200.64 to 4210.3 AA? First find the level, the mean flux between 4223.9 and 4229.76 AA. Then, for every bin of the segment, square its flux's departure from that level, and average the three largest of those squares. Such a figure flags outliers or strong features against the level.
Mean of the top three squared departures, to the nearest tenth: 4.5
